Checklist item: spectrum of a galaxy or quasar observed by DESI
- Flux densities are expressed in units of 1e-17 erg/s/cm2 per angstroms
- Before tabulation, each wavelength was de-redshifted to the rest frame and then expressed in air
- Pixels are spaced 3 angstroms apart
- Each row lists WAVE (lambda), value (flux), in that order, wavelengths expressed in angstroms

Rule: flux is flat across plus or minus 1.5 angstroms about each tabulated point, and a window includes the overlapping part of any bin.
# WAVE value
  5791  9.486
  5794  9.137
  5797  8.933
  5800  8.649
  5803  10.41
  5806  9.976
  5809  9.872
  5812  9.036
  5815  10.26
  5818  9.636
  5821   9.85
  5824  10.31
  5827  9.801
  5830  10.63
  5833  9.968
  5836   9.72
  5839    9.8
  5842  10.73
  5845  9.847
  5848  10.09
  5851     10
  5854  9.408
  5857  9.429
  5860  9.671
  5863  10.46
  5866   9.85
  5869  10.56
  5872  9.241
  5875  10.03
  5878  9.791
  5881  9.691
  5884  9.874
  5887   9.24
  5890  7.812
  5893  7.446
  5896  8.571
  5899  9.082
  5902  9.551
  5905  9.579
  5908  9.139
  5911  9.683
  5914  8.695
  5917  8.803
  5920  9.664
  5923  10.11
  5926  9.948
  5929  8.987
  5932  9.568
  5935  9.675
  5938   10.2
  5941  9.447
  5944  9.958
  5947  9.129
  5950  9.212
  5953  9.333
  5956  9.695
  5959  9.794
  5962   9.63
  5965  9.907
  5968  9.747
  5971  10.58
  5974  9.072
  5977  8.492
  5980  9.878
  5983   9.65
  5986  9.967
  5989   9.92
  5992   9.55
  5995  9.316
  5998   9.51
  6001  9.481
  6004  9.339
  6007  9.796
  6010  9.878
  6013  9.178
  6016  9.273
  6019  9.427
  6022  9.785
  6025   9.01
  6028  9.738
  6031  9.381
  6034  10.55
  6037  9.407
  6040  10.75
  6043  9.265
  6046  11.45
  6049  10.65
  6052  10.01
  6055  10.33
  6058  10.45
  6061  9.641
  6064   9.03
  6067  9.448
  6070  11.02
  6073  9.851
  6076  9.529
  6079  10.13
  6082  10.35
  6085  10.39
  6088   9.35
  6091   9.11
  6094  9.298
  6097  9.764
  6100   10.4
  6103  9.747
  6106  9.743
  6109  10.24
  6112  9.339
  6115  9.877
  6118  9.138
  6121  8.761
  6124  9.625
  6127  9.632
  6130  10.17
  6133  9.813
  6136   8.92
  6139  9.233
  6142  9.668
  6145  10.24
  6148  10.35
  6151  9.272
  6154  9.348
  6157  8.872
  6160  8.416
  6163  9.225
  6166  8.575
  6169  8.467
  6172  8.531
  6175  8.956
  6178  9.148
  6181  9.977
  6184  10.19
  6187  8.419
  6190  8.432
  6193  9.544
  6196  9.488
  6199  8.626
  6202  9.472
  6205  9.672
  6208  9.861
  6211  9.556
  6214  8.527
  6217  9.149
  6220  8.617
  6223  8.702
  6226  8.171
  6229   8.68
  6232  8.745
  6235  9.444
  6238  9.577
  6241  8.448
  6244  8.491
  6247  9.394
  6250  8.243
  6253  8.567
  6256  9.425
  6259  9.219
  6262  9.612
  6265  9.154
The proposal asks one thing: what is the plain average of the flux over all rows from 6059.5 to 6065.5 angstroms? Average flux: 9.3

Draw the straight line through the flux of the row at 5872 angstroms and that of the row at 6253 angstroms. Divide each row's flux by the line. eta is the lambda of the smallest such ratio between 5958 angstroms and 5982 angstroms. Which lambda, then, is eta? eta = 5977 angstroms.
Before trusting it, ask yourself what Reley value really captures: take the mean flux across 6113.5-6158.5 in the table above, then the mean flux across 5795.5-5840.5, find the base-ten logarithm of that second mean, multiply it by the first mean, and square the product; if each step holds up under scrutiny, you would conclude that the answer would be 89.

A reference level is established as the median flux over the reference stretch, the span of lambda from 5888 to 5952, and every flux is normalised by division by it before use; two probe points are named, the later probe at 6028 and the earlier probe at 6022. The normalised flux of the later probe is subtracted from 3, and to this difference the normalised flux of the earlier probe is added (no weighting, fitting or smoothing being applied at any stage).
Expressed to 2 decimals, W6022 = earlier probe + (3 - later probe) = 3.00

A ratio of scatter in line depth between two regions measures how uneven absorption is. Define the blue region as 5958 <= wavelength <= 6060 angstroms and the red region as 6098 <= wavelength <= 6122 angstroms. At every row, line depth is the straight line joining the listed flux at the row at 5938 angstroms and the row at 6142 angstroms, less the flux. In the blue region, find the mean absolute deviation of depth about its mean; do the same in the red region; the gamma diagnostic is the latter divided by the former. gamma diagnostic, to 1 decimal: 0.9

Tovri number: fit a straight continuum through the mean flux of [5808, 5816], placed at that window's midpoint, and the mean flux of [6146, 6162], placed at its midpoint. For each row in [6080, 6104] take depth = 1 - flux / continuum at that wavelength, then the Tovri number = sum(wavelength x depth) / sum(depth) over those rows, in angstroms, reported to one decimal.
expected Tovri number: 6091.5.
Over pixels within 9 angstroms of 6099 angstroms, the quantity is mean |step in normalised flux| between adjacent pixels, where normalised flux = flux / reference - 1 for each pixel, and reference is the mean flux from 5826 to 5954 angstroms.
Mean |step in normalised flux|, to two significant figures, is 0.041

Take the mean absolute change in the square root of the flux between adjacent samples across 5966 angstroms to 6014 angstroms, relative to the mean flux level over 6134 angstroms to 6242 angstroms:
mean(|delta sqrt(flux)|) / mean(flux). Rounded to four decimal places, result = 0.0084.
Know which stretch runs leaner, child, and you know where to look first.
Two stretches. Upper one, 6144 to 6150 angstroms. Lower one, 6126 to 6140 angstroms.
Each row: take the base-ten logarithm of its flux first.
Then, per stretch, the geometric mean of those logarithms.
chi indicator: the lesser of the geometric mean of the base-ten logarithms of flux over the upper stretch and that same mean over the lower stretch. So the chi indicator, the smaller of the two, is 0.98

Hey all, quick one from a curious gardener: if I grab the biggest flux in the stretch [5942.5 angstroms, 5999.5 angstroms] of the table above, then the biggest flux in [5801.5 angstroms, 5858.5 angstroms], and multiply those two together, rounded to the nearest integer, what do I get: 114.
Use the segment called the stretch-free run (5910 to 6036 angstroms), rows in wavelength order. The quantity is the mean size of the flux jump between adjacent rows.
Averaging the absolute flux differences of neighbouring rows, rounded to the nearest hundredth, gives 0.46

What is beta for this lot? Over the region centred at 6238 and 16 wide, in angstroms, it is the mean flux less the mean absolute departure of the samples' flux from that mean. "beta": 8.49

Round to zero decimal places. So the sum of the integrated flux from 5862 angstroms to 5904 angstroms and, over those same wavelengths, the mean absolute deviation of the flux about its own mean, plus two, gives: 396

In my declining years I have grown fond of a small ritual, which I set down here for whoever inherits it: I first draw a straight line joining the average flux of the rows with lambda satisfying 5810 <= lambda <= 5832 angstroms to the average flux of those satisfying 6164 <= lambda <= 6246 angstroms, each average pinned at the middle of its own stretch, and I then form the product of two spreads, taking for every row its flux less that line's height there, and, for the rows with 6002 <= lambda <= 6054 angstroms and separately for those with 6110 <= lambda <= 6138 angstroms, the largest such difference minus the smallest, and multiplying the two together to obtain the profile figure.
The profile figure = 3.6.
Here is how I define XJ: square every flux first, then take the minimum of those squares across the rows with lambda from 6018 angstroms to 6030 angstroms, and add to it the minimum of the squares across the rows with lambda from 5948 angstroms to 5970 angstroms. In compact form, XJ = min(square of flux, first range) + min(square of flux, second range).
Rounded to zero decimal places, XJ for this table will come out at 166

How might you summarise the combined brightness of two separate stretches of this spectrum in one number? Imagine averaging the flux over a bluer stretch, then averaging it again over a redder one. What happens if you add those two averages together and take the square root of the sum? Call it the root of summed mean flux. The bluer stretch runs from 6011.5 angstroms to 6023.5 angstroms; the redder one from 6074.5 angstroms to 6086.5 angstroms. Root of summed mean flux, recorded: 4.42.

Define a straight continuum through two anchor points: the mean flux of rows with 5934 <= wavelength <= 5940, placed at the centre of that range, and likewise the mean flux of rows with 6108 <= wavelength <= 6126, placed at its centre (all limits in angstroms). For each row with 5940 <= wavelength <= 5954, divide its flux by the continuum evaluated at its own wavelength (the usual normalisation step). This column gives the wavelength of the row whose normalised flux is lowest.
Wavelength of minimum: 5947 angstroms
